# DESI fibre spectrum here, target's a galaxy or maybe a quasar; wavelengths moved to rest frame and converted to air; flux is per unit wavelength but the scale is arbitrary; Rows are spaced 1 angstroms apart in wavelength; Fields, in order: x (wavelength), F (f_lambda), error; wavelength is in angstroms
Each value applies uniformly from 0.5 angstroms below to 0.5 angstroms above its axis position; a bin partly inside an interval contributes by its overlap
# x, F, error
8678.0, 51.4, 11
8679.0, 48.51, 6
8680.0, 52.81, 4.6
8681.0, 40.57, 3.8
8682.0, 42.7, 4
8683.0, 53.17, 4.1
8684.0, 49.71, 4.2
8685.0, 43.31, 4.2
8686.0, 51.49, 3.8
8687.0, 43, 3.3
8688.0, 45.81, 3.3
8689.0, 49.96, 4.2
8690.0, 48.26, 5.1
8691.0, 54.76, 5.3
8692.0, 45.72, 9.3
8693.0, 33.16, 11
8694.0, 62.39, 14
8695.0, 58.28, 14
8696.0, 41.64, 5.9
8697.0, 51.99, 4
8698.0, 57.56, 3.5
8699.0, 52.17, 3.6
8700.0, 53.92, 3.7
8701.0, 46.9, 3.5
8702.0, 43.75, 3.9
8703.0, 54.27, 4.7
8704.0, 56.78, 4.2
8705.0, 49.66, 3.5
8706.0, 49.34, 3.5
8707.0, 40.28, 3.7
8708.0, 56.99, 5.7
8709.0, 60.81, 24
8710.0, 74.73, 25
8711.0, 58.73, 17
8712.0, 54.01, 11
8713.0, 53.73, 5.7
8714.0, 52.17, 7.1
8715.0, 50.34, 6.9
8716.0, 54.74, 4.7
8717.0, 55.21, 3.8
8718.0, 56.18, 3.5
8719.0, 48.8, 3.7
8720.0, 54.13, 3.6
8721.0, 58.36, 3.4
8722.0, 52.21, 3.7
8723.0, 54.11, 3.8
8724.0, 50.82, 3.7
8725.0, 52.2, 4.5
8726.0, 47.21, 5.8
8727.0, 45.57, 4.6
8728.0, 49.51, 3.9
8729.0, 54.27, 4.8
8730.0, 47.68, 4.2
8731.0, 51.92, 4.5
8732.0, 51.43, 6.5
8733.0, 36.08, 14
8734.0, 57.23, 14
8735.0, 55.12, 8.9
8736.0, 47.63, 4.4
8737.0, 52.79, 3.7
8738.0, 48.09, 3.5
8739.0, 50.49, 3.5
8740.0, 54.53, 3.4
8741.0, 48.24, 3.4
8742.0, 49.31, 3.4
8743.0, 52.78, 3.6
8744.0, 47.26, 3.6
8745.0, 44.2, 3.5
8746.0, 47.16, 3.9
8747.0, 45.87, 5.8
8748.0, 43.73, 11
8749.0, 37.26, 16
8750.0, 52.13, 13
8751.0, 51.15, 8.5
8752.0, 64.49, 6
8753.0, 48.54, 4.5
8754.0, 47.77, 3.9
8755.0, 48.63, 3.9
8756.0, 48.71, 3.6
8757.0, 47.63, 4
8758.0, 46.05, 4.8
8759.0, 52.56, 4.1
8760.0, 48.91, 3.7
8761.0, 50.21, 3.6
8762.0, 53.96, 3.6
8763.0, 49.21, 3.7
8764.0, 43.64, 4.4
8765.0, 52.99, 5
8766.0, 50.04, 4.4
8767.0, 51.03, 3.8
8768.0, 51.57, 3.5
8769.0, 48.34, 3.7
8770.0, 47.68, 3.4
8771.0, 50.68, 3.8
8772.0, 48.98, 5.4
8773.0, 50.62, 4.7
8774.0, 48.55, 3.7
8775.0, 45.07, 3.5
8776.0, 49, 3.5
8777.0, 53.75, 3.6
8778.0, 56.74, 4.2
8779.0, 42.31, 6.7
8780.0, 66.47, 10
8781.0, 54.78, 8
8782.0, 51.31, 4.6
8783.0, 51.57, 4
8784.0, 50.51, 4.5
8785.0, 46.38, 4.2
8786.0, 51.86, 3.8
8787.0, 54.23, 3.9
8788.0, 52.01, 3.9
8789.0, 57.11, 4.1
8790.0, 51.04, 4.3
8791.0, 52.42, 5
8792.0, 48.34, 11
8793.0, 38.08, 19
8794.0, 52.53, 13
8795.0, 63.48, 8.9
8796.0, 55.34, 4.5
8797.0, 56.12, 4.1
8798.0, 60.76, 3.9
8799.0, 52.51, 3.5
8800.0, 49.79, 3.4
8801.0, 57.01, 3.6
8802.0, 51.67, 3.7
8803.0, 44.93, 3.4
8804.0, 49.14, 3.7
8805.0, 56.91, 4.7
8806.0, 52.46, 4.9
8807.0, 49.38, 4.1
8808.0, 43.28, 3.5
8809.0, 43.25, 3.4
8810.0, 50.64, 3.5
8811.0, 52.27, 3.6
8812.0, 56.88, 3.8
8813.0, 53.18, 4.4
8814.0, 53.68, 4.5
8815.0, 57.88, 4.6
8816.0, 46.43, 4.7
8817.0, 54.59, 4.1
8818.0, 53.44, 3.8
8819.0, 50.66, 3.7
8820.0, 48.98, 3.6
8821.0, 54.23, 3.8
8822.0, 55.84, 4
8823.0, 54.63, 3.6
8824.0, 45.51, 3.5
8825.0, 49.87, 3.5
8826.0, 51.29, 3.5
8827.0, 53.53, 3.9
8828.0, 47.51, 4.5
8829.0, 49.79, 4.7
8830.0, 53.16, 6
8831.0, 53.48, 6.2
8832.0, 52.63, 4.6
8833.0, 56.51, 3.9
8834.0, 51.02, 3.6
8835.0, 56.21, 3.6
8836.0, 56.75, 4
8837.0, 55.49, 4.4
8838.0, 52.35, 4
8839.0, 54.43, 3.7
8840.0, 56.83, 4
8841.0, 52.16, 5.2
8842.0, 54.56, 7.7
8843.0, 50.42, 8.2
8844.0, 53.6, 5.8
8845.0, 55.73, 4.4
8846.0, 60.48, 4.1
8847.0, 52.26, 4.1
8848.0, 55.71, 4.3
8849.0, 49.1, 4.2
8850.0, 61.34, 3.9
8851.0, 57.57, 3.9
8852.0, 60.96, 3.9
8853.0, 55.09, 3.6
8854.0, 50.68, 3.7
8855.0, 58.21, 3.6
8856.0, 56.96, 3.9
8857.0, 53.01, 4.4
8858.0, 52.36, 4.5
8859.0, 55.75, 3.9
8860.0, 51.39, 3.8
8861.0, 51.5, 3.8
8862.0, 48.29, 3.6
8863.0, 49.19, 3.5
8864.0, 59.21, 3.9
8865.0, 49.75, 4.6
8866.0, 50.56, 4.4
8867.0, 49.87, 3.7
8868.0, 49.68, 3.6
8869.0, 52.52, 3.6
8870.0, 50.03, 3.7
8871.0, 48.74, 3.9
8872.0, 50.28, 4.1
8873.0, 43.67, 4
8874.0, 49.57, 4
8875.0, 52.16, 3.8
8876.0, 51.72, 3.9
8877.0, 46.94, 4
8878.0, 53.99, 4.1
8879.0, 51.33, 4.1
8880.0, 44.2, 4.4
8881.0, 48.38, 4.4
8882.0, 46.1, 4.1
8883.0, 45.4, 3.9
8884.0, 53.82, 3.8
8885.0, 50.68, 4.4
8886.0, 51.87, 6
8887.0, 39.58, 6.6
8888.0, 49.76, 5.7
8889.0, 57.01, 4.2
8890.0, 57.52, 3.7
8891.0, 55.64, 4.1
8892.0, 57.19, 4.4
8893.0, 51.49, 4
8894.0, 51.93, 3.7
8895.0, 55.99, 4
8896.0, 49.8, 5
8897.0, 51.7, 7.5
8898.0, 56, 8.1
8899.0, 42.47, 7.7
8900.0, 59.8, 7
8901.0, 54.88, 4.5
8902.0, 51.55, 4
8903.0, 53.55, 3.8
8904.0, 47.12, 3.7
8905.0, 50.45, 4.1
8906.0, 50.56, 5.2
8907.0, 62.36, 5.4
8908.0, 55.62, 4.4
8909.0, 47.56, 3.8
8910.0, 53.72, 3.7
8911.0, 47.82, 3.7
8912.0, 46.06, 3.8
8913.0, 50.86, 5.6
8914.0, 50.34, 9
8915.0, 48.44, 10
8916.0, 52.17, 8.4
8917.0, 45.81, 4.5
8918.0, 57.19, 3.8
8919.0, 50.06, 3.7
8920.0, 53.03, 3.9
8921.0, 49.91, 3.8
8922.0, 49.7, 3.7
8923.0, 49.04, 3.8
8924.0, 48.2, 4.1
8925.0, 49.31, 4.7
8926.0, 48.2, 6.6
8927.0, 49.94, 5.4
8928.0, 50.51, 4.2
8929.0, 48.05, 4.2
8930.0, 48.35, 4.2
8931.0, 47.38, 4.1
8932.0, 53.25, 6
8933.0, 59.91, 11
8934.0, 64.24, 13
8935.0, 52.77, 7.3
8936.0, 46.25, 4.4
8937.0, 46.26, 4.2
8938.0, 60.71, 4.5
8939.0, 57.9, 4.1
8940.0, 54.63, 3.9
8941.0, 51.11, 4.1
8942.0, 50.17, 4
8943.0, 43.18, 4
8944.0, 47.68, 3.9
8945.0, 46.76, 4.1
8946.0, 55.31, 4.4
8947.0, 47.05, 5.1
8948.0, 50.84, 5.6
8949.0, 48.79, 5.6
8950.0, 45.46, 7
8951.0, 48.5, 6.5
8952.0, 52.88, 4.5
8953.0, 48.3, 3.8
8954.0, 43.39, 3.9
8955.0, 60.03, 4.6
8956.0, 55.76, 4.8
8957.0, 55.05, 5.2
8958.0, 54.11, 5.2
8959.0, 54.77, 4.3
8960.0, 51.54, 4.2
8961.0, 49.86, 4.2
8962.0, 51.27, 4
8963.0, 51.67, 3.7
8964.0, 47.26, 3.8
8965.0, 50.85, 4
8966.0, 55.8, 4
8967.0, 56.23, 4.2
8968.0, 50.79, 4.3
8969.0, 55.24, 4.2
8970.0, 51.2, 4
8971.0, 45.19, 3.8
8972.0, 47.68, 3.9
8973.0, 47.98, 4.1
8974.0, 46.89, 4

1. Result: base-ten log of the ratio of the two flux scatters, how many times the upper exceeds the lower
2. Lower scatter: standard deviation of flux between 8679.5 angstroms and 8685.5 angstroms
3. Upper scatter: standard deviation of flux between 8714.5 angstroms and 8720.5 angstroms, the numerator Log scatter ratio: -0.27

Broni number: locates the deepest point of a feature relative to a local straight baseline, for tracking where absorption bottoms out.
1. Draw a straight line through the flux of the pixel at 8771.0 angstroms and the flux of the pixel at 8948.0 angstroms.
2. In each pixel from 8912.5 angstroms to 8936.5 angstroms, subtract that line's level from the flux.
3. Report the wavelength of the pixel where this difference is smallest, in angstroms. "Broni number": 8917.0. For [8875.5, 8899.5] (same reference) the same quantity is 8887.0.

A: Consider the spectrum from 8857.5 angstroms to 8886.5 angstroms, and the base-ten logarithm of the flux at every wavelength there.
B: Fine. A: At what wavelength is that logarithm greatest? 8864.0 angstroms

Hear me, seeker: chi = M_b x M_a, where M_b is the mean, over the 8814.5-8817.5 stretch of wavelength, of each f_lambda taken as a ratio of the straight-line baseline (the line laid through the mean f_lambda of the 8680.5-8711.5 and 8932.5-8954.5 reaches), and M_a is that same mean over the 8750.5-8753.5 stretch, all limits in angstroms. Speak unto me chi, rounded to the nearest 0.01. 1.12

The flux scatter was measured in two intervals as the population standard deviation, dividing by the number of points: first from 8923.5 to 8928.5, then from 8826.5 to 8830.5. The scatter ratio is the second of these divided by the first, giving 2.7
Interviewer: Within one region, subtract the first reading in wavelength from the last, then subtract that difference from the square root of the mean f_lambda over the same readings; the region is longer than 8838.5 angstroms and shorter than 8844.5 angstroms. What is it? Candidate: 8.2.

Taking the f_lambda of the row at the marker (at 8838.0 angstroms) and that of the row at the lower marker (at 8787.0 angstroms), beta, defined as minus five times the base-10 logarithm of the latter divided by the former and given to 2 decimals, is -0.08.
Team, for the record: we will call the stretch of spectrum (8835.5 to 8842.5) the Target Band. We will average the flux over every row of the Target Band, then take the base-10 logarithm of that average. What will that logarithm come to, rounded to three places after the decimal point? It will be 1.738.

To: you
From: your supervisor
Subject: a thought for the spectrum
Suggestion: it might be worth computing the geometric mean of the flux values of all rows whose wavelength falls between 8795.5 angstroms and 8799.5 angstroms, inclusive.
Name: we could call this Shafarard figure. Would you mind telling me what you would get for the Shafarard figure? 56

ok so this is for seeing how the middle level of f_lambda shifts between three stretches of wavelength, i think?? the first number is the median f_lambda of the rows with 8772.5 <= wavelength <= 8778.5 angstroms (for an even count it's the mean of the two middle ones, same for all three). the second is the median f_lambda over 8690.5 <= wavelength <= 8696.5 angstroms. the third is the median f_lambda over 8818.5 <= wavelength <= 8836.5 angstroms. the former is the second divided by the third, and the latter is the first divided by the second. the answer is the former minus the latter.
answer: -0.042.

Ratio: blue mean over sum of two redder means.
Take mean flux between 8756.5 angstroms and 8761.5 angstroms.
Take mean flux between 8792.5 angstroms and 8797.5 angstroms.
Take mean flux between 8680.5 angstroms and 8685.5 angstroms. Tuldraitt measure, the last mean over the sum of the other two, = 0.449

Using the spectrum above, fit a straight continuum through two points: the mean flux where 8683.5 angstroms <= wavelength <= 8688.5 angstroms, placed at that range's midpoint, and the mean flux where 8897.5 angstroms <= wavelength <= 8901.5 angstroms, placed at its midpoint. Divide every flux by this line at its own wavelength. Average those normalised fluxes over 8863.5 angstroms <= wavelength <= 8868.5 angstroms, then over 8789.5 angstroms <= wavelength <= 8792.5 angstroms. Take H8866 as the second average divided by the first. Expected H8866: 1.02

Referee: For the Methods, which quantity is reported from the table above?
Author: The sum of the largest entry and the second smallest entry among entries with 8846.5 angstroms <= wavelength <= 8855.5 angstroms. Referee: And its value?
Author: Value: 112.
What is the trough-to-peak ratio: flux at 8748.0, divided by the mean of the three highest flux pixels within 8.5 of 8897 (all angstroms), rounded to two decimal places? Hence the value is 0.75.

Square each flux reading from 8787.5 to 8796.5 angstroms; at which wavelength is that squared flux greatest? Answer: 8795.0 angstroms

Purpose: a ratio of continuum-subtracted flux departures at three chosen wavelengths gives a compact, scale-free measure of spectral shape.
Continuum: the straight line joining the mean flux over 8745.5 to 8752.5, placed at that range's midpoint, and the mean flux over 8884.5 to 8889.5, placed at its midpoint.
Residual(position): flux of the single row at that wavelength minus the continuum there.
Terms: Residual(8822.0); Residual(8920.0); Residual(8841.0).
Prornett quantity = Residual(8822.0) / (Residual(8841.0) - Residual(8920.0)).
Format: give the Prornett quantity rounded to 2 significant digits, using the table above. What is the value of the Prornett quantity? -20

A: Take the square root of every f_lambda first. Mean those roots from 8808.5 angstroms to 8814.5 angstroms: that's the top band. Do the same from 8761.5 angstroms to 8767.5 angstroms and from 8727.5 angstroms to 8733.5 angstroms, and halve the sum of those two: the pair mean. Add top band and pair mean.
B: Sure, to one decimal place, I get 14.2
